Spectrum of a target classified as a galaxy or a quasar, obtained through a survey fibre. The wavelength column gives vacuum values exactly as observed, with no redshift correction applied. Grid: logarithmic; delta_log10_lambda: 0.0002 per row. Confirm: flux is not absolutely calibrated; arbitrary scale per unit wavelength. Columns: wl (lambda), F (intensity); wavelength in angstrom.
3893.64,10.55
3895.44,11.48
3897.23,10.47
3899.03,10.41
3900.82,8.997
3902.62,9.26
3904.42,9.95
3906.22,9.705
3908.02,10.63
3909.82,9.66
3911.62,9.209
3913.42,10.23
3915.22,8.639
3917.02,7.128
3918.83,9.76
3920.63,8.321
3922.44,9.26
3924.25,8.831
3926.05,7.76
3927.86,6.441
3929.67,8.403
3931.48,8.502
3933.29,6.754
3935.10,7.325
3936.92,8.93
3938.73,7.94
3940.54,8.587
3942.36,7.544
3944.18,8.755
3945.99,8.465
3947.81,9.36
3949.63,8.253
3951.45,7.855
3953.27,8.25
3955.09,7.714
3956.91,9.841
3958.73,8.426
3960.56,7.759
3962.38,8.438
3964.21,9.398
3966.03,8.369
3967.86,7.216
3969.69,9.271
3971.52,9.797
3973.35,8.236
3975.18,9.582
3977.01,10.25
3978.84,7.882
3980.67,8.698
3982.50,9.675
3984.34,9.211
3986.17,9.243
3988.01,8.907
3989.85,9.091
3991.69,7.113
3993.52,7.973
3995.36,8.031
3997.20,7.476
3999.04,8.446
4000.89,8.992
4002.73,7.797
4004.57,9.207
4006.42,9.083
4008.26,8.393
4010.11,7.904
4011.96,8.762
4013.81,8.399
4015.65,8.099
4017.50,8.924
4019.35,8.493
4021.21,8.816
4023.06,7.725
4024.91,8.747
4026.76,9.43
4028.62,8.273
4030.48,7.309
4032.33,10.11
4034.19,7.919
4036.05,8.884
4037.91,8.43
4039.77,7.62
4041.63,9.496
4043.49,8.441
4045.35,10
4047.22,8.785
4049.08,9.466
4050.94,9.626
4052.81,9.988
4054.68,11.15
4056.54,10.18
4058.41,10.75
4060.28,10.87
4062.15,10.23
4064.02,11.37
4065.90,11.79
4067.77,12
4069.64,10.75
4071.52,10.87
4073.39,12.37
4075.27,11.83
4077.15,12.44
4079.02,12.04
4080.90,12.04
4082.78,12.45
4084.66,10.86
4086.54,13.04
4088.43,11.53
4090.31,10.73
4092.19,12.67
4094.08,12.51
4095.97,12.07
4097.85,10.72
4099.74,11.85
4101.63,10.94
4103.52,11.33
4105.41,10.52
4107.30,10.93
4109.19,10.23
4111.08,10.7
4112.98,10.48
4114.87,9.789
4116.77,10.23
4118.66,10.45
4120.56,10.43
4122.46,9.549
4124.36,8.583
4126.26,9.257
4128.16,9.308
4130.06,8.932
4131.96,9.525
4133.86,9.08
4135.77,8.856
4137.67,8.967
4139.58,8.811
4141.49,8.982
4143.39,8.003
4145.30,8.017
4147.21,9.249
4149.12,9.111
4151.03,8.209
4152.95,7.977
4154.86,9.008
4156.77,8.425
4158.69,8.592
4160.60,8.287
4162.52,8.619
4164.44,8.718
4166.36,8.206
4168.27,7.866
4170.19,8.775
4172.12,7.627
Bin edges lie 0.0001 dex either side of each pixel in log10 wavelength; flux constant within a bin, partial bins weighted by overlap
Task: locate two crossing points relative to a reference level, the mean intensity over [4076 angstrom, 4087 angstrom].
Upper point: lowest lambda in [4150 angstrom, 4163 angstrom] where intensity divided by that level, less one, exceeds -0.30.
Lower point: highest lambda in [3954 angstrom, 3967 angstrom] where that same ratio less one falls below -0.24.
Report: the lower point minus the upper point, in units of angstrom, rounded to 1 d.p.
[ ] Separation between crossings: -188.8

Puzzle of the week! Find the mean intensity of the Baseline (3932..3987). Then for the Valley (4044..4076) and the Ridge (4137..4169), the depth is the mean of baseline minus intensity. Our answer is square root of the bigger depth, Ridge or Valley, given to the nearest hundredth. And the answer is 0.19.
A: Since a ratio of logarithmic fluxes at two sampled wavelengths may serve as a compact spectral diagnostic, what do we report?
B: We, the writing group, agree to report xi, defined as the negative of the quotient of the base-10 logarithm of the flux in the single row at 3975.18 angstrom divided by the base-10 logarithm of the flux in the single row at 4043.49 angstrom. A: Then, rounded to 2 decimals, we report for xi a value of -1.06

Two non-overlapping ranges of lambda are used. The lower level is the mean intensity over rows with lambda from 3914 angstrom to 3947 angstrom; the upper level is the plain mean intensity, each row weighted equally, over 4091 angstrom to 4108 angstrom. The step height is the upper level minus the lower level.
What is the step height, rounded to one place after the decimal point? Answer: 3.3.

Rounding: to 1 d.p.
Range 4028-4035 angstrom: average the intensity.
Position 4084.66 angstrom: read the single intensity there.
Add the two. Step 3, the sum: 19.3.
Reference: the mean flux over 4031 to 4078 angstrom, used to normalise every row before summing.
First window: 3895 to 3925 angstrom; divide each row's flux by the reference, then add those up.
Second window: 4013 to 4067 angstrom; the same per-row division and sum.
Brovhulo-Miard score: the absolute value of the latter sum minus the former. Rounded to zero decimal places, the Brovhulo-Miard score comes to 11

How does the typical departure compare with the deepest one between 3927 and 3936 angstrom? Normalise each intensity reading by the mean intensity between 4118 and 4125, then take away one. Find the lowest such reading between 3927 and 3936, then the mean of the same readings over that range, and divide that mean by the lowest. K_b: 0.68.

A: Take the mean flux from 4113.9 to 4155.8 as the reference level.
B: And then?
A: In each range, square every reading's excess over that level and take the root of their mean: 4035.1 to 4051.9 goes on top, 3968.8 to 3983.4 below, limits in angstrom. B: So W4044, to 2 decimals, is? 0.93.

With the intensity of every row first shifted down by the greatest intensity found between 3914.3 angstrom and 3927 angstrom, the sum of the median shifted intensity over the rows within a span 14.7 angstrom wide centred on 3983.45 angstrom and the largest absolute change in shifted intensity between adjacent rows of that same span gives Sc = 1.8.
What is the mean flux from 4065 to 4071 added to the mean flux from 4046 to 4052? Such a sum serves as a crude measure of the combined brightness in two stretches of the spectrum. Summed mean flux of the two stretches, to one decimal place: 20.8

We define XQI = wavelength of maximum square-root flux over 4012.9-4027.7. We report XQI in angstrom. 4026.76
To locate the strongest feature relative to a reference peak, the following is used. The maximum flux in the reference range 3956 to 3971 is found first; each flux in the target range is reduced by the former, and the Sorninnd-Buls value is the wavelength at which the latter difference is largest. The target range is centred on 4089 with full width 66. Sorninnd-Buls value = 4086.54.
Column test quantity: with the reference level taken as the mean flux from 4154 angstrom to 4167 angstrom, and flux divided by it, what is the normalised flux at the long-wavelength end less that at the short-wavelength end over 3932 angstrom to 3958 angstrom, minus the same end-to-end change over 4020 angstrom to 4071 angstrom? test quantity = 0.13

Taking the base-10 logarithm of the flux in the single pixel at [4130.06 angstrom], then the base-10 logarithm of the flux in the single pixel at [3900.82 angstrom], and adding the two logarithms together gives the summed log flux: 1.905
